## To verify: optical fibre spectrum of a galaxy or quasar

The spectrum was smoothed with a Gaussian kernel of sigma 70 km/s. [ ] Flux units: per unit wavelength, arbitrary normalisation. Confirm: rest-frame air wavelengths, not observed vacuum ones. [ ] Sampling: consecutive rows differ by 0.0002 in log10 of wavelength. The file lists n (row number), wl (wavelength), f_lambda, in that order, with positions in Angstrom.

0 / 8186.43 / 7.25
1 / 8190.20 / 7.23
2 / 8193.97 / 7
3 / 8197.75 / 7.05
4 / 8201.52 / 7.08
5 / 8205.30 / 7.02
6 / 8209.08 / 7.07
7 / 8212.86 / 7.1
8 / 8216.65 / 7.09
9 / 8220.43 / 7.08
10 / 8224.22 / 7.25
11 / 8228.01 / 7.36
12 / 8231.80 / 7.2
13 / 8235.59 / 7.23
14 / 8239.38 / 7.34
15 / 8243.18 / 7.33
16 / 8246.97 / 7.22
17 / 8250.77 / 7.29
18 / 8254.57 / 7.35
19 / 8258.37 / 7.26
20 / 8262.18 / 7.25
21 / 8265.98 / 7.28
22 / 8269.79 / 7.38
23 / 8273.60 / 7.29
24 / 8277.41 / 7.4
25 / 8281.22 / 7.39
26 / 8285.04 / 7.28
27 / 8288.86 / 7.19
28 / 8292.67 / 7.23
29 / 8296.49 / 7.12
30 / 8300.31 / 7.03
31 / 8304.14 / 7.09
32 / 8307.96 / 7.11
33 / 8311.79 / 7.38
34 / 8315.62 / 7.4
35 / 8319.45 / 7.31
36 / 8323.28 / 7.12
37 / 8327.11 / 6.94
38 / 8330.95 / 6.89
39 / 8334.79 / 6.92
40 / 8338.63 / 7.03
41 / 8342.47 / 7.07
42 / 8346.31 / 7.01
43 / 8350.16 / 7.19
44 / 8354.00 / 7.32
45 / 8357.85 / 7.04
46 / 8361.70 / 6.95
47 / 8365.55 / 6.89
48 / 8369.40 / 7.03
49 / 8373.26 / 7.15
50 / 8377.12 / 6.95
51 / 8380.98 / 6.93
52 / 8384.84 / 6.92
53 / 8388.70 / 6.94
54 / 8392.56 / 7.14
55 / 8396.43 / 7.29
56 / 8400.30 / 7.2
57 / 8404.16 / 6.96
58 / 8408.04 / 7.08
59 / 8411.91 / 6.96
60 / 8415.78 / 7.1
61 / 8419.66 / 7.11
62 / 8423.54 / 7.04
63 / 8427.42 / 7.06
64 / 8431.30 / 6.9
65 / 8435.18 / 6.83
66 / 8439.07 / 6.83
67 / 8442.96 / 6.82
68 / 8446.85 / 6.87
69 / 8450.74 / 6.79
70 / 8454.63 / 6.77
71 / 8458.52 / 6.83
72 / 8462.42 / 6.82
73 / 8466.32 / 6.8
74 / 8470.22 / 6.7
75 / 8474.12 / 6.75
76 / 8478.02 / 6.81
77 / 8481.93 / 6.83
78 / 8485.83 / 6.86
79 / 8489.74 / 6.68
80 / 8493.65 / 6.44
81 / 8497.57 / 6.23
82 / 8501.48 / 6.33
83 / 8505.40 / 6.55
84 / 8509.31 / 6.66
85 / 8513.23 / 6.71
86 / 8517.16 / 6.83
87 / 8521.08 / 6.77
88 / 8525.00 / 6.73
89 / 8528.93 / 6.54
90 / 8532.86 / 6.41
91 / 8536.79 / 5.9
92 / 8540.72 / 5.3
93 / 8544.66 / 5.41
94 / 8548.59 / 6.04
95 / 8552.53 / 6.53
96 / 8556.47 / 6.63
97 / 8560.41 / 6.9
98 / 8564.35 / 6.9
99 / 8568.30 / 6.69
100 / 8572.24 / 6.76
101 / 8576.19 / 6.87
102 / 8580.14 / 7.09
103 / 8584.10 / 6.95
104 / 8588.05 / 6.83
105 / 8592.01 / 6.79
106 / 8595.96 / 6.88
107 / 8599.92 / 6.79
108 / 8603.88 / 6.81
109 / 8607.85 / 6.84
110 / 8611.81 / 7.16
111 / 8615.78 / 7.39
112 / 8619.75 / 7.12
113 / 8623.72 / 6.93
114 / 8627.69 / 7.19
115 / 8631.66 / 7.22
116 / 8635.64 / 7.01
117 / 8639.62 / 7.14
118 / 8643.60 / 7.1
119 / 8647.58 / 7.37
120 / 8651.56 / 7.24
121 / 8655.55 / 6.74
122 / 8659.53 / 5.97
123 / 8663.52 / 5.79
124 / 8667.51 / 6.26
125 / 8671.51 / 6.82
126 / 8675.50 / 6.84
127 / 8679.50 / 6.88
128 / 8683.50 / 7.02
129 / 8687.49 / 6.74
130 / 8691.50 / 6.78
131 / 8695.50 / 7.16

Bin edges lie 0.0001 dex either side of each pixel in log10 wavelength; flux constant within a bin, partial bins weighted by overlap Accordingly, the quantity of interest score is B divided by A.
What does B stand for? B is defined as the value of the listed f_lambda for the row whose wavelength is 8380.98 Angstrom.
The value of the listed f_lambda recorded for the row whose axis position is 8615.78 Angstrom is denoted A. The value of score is 0.94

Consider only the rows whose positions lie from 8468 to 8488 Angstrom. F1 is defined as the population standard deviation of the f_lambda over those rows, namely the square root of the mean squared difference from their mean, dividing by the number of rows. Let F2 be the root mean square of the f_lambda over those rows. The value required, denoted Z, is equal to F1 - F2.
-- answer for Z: -6.7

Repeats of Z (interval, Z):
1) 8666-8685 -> -6.5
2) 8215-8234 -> -7.1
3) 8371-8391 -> -6.9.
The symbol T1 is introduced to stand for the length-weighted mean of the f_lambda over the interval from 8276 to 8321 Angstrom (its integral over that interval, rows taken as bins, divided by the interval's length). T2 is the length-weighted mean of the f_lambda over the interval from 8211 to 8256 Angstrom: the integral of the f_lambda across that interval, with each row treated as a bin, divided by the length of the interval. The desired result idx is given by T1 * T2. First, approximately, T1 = 7.24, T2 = 7.24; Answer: 52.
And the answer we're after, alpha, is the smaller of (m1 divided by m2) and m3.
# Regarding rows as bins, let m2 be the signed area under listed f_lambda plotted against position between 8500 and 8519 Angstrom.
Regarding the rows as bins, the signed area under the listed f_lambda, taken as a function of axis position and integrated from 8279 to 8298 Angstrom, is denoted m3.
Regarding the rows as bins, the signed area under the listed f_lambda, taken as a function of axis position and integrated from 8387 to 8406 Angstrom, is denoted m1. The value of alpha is 1.07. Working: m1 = 135.1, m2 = 126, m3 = 138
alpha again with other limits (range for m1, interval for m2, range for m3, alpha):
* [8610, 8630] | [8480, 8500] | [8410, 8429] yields 1.08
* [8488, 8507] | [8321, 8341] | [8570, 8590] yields 0.88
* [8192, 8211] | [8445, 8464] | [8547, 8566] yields 1.03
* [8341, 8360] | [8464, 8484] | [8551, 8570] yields 1.00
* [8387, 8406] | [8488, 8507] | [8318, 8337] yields 1.10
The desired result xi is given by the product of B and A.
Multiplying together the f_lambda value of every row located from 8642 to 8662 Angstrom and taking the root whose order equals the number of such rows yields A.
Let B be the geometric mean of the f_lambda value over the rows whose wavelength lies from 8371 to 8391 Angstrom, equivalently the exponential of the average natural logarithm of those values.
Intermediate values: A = 6.86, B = 6.98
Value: 47.9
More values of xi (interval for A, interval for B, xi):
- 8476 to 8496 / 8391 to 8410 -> 48.0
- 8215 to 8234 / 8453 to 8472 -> 48.8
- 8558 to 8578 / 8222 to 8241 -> 49.6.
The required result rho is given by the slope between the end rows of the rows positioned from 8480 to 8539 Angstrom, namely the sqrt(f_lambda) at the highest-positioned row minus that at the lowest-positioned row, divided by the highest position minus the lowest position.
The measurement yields -0.0034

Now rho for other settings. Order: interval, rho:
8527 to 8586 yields 0.0014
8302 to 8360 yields -0.0002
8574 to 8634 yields 0.0012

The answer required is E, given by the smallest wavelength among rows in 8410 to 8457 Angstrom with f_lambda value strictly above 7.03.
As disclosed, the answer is 8415.78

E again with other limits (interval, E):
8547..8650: 8580.14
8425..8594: 8427.42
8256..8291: 8258.37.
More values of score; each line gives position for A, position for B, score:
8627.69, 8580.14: 0.99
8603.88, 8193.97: 1.03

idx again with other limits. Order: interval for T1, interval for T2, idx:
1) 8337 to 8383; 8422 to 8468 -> 48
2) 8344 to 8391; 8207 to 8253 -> 51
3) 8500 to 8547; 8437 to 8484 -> 43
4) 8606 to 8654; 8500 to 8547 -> 45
